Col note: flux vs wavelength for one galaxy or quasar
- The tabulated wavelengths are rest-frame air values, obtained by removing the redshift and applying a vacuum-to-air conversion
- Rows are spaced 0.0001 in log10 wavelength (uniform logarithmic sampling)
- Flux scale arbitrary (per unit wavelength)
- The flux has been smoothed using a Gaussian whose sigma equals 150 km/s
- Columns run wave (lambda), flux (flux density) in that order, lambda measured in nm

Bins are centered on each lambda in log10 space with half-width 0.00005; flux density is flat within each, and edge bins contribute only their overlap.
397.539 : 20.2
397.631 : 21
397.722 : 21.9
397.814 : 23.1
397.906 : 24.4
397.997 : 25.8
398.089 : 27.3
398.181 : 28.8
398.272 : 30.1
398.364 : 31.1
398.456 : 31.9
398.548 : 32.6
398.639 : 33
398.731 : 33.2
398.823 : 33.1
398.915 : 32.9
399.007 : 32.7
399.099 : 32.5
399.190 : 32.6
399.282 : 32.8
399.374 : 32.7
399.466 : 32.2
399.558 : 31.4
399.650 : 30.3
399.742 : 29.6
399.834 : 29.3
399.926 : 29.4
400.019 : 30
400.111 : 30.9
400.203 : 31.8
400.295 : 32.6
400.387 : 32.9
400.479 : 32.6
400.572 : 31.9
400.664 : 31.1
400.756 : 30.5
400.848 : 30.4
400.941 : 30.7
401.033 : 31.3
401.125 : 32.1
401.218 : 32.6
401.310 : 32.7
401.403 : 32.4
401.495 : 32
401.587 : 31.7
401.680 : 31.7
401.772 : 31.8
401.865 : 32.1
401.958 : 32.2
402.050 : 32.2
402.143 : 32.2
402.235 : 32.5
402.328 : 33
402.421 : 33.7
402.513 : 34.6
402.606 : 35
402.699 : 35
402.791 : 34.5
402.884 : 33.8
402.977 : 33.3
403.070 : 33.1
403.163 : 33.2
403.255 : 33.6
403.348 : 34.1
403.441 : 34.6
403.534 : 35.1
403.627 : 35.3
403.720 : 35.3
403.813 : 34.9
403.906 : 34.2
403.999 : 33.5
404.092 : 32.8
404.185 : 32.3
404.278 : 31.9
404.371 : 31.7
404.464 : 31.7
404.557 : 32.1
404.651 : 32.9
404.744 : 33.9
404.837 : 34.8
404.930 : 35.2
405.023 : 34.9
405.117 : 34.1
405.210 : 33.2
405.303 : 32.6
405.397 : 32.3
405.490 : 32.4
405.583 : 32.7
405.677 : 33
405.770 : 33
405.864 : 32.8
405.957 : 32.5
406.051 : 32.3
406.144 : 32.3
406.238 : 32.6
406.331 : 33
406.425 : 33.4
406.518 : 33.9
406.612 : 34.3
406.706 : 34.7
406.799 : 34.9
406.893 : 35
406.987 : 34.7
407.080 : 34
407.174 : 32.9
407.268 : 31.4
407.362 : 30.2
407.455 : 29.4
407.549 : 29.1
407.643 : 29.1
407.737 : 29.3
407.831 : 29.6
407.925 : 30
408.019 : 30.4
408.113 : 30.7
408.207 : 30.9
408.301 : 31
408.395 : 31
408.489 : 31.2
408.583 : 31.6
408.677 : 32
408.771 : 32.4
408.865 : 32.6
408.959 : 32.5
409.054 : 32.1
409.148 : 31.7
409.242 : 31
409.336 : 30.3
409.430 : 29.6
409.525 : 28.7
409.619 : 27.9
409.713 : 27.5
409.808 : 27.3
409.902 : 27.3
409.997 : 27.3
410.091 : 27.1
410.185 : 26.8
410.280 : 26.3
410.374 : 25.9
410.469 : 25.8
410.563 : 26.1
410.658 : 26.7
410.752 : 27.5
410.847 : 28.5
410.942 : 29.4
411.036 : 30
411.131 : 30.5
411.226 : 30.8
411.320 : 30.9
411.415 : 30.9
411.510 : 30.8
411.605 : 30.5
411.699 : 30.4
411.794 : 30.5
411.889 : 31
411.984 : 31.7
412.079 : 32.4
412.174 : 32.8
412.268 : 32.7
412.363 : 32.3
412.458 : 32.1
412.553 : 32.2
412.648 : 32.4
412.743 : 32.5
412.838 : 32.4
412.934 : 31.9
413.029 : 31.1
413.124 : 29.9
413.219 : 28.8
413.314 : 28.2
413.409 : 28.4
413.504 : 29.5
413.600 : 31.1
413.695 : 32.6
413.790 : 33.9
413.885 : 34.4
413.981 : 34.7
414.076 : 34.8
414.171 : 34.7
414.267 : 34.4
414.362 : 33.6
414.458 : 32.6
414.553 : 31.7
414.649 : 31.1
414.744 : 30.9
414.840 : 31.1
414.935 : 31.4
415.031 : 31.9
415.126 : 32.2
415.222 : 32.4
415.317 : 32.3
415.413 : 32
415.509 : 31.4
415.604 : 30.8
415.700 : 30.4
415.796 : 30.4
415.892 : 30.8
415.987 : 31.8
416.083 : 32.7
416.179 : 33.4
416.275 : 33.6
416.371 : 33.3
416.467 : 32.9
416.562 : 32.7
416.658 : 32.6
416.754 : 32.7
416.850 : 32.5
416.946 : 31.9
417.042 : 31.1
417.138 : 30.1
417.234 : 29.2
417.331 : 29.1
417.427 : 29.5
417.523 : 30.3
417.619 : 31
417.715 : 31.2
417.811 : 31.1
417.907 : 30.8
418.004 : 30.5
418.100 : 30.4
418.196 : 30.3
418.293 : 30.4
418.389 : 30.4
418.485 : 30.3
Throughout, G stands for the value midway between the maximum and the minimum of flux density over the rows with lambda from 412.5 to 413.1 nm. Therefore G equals 31.8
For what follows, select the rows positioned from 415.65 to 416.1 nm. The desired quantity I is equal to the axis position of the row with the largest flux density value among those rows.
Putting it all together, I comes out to 416.083 nm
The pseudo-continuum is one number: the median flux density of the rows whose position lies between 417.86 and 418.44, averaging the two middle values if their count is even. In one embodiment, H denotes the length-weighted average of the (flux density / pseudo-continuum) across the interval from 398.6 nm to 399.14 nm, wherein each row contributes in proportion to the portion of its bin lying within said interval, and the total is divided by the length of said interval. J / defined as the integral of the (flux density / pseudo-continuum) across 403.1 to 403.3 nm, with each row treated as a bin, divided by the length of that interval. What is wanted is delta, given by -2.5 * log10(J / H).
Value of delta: -0.02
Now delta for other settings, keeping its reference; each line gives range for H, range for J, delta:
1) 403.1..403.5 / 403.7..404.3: 0.01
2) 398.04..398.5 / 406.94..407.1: -0.16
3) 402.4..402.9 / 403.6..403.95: -0.01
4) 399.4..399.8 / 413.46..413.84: -0.03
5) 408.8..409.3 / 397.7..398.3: 0.23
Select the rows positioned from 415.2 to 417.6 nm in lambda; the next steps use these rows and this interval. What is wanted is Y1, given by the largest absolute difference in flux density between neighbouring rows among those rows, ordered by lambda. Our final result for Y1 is 1.00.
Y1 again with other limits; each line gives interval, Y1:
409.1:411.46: 1.00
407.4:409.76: 0.90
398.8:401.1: 1.10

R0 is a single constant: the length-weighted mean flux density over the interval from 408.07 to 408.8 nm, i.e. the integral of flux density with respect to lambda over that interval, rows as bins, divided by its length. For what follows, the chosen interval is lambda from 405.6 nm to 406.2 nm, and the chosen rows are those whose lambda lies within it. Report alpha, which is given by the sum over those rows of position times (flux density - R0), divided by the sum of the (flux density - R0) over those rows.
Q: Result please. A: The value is 405.88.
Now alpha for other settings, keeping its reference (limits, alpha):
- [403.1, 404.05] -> 403.60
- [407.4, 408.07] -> 407.70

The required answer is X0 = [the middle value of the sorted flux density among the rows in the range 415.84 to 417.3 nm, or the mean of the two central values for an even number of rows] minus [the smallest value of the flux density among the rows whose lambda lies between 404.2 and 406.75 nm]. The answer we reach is 1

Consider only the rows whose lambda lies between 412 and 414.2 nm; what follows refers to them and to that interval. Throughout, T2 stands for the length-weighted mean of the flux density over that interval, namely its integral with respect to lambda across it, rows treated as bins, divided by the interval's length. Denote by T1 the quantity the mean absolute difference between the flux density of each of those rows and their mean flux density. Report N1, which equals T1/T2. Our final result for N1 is 0.046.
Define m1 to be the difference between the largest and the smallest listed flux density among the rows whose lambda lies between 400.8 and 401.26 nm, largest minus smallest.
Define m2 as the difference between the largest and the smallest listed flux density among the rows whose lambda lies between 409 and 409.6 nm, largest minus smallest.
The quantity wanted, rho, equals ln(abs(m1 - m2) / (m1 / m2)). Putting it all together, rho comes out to 1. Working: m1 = 2.2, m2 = 3.4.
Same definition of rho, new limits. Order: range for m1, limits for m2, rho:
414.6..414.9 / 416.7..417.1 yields 2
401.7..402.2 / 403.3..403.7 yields 1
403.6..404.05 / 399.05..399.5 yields -1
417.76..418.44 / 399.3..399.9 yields 2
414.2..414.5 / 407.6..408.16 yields -2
